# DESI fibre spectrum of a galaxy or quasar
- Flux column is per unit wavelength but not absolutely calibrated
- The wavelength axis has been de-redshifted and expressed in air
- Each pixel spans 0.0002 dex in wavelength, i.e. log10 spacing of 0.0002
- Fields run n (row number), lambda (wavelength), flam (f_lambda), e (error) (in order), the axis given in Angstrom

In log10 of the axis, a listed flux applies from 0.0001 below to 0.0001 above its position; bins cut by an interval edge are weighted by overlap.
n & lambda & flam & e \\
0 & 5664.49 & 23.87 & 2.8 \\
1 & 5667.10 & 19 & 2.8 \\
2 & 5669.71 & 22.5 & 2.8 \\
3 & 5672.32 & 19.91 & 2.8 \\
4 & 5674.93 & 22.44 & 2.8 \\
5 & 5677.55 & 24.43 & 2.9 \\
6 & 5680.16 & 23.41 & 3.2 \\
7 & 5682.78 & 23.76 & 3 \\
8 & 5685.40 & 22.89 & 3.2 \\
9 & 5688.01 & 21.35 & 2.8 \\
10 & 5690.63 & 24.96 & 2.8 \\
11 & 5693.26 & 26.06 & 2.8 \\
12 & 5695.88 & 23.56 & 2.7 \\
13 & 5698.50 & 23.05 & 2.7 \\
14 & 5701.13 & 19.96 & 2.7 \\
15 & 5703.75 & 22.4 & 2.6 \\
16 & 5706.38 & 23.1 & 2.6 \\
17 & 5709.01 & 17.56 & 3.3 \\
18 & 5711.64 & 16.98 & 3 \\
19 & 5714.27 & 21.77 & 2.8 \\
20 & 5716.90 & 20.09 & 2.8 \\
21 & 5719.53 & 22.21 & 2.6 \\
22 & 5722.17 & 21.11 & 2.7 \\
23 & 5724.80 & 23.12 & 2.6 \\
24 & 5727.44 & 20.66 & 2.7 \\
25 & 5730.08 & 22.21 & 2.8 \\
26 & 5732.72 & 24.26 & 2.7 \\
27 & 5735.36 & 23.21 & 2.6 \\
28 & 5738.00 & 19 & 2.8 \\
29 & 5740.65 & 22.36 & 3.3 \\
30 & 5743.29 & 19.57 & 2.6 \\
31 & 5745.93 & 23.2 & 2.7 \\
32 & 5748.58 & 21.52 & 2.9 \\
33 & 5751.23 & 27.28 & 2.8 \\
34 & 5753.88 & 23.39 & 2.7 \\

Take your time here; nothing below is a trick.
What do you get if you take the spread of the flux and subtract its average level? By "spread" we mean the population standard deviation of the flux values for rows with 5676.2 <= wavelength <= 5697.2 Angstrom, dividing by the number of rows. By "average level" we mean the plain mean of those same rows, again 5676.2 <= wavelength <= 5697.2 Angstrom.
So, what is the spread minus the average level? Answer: -22.5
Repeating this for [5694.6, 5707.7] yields -21.1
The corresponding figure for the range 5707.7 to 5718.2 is -17.2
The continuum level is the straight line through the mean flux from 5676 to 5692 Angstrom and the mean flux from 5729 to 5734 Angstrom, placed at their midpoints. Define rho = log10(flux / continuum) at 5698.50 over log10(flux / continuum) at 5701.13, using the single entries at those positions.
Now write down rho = 0.1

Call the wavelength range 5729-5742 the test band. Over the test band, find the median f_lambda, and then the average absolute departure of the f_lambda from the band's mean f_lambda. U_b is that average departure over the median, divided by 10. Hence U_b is 0.006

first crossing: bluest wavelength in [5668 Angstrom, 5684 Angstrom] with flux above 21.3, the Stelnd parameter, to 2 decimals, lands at 5669.71 Angstrom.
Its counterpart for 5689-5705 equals 5690.63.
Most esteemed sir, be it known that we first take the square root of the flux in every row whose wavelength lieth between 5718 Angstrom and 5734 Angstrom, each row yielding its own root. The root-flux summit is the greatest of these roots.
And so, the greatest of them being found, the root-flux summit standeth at 4.93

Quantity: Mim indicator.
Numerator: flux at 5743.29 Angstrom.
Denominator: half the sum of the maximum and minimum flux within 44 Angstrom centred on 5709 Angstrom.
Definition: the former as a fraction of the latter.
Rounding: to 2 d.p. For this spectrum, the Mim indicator 0.91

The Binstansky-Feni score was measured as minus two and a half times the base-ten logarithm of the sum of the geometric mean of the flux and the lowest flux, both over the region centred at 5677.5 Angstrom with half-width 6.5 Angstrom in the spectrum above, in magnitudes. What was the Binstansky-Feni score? -4.07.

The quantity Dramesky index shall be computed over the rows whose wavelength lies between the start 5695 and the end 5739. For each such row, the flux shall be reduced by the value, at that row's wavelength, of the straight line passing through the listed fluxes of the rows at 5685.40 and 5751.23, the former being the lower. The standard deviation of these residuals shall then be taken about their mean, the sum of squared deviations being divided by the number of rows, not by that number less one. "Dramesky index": 2.2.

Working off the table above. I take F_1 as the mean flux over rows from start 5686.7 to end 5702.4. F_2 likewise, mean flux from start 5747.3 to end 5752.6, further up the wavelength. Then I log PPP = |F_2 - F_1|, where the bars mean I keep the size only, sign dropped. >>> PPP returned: 1.24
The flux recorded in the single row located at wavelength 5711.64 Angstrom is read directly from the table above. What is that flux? 16.98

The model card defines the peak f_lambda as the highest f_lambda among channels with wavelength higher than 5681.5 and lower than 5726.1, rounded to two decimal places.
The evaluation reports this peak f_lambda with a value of 26.06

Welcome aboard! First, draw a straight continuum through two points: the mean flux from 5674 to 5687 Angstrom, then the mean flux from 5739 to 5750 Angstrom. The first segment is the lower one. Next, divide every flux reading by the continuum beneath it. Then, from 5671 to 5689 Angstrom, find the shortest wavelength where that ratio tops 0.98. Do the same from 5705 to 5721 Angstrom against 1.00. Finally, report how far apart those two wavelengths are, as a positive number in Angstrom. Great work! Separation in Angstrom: 28.8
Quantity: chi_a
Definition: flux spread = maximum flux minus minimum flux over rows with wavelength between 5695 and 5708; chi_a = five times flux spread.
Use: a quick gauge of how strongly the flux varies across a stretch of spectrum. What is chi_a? 18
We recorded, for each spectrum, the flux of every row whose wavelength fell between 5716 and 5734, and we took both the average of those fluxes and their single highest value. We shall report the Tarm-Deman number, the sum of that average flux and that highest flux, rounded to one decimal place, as 46.2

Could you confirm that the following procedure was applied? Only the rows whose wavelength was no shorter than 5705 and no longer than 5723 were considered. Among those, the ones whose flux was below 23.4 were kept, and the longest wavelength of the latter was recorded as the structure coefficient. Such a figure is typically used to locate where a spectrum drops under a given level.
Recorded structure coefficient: 5722.17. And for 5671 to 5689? 5688.01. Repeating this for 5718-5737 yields 5735.36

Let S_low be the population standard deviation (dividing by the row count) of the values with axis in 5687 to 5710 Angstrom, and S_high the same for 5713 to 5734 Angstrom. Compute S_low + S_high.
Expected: 3.68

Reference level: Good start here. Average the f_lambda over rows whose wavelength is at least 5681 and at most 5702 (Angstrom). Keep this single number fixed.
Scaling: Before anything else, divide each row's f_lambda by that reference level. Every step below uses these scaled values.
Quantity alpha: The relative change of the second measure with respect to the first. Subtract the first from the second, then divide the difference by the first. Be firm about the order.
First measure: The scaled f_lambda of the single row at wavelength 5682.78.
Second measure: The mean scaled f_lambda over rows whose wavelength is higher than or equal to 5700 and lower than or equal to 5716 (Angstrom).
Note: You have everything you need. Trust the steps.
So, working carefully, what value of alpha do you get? -0.15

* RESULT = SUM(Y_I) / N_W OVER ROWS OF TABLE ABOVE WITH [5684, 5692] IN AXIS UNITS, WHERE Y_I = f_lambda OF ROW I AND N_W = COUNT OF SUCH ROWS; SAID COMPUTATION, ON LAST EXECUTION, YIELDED 23.1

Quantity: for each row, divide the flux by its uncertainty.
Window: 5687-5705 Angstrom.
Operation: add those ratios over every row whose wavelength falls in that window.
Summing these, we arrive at 59.1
